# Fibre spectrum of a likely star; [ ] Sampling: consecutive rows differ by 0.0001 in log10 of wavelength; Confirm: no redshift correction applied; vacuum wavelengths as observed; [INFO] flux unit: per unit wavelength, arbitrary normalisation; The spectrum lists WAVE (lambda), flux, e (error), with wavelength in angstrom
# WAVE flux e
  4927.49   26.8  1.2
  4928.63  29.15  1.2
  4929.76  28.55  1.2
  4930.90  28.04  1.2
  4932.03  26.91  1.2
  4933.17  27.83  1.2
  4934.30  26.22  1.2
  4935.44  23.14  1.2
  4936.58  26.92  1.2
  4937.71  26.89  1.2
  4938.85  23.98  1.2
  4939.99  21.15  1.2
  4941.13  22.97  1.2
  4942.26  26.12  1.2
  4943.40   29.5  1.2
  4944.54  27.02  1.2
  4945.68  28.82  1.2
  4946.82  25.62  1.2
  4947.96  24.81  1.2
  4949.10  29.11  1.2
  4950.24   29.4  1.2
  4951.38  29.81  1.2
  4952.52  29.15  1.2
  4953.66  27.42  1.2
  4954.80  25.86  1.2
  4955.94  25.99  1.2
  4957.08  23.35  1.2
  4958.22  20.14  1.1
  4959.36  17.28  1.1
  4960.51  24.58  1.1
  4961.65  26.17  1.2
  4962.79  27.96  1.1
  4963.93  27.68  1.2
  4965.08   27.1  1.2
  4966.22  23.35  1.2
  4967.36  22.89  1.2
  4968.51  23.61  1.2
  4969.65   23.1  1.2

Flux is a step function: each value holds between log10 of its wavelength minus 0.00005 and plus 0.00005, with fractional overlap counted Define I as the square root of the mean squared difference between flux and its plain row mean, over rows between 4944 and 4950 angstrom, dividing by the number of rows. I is 1.7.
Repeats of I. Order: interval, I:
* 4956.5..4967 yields 3.4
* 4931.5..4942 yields 2.2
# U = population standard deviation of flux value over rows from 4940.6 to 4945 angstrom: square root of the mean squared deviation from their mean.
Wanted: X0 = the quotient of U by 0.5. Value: 4.7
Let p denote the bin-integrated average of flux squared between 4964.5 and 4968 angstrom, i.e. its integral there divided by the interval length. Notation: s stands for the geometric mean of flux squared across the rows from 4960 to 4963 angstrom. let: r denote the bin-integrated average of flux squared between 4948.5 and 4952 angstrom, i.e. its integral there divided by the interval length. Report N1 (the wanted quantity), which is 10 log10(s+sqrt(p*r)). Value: 31.5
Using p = 599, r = 864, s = 686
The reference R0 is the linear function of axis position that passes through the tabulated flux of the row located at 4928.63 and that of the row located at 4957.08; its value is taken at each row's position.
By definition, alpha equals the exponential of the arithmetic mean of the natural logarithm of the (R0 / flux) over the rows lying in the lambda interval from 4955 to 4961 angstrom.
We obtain 1.05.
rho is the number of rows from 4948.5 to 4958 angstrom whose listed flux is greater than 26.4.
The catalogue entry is 5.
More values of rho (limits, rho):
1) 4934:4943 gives 2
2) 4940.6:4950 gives 4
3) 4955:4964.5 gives 2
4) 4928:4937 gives 6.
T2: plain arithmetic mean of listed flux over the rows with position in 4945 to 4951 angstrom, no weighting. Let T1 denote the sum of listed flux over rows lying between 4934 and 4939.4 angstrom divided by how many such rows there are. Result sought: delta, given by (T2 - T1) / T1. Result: 0.083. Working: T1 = 25.4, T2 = 27.6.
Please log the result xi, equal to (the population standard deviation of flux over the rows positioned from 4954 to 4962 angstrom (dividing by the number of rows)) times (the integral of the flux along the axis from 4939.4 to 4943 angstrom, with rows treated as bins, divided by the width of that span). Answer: 75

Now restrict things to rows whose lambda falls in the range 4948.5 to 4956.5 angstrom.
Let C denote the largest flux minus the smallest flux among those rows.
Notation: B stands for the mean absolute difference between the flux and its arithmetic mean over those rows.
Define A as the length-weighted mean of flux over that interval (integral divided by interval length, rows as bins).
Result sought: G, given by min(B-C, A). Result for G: -2.5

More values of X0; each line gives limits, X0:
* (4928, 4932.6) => 1.6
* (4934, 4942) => 4.2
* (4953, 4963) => 6.6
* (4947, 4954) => 3.4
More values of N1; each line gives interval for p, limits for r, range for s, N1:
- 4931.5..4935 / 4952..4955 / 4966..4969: 31.1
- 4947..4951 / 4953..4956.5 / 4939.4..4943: 31.1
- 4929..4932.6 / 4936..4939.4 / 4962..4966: 31.7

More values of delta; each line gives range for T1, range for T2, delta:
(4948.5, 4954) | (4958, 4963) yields -0.198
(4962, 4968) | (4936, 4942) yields -0.055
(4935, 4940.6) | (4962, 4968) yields 0.057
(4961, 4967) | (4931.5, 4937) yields -0.009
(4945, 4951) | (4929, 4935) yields -0.002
